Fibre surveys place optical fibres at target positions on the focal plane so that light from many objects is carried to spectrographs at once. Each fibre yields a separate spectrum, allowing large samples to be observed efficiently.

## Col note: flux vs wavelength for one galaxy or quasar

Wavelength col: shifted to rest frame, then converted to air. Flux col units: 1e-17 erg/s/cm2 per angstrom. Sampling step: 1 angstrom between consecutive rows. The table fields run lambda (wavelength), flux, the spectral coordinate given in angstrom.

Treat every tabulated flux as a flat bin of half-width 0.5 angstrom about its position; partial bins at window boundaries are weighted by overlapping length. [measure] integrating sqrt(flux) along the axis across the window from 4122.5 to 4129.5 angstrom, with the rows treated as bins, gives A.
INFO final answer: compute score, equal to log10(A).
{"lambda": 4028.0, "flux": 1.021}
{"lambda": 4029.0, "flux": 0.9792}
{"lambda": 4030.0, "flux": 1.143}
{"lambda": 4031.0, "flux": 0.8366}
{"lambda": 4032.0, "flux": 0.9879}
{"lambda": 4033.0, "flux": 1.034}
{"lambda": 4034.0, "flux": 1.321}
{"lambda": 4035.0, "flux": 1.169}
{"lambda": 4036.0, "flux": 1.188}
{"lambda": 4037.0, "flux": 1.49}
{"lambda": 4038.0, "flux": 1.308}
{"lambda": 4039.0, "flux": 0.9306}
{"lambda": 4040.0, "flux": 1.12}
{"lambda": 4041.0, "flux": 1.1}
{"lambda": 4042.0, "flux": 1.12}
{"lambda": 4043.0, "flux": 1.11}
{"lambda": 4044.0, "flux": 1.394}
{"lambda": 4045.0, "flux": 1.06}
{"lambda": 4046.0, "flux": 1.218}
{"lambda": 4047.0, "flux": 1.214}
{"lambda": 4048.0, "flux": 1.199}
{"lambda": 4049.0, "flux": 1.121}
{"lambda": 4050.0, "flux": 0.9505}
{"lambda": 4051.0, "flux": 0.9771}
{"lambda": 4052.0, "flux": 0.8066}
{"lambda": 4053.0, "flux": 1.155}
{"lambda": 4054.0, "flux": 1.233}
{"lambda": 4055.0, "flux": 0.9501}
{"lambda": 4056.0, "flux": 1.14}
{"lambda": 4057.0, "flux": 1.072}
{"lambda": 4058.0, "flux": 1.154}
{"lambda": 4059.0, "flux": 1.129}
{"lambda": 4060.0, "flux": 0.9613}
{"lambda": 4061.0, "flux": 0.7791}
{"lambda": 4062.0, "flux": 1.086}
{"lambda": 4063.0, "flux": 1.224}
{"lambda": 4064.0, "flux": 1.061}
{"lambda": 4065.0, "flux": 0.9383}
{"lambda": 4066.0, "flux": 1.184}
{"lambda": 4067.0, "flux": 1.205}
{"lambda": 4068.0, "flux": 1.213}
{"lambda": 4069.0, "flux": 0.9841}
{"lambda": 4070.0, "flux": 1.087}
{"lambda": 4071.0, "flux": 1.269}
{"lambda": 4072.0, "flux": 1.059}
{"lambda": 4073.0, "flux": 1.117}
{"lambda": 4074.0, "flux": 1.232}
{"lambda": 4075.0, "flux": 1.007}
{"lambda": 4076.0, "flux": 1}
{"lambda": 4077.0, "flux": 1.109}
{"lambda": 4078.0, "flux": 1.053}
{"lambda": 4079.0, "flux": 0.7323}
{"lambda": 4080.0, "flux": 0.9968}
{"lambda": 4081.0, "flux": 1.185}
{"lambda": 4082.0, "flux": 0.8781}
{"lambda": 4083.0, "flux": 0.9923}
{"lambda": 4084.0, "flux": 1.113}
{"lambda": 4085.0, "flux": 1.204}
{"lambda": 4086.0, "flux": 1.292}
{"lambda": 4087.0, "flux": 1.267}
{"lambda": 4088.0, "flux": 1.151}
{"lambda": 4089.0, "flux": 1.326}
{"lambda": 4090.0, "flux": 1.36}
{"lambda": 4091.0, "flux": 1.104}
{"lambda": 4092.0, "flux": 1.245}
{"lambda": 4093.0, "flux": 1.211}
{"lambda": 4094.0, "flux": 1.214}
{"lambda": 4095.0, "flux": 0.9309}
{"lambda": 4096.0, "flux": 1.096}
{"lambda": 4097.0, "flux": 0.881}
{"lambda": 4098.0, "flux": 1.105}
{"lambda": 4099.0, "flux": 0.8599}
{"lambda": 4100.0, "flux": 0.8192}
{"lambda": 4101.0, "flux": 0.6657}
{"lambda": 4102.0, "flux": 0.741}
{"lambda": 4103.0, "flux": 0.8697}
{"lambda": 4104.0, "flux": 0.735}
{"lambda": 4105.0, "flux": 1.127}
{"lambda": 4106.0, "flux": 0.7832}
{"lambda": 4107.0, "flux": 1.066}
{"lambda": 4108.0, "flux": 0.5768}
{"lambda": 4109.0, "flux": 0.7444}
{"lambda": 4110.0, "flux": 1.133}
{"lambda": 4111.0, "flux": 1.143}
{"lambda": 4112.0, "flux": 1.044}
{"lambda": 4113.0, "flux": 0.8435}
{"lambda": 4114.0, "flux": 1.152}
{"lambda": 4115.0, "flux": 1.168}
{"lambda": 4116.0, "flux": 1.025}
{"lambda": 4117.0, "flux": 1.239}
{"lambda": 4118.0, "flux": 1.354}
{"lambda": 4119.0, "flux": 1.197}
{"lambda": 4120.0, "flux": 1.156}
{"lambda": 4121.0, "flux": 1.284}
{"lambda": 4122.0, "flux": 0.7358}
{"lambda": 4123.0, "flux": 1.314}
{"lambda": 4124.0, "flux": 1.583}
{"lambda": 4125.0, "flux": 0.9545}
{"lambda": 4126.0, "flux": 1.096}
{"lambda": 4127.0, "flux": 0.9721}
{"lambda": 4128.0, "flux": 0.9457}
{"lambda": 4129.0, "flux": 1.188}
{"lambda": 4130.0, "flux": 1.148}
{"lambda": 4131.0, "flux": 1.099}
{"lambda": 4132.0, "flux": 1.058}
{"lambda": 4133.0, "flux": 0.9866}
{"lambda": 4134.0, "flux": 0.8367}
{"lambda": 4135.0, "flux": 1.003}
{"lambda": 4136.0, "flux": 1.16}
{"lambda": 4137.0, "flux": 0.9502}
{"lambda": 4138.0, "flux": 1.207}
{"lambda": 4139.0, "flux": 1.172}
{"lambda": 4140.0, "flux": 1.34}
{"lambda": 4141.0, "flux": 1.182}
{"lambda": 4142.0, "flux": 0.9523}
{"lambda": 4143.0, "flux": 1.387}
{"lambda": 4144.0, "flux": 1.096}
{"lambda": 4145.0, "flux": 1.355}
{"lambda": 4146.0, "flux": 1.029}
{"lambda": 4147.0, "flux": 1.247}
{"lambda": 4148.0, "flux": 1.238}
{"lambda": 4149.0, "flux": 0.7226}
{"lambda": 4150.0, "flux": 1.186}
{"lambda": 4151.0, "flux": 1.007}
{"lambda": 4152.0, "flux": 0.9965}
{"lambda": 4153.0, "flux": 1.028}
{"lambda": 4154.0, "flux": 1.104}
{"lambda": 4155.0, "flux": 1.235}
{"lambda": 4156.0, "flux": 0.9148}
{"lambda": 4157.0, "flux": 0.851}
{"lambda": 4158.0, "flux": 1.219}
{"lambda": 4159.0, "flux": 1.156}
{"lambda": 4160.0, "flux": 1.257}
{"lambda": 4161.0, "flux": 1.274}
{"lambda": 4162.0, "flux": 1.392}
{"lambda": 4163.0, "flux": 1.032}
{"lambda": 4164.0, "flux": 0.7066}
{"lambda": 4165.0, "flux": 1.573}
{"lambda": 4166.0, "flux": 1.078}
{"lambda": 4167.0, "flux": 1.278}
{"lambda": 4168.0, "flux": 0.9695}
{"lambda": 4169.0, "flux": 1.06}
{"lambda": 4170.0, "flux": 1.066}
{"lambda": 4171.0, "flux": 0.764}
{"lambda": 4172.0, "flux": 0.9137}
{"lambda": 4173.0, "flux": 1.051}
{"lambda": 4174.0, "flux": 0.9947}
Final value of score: 0.87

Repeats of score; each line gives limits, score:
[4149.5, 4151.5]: 0.32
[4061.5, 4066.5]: 0.72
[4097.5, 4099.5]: 0.30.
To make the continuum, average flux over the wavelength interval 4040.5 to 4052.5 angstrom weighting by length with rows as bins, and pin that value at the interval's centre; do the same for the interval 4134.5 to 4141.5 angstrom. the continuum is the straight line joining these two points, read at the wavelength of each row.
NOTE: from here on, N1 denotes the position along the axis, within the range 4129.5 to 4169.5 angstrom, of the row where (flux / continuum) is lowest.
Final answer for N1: 4164.0 angstrom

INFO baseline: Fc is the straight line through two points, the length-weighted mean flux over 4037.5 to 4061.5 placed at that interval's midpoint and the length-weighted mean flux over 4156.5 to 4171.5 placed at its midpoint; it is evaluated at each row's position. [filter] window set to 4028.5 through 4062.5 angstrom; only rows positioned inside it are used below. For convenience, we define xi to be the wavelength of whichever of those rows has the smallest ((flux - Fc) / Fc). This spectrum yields 4061.0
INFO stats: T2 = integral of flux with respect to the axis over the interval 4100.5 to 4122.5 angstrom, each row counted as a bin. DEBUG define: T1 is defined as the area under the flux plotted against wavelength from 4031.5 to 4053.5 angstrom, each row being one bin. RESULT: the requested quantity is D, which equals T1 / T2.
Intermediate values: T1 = 25.0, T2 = 21.8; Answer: 1.15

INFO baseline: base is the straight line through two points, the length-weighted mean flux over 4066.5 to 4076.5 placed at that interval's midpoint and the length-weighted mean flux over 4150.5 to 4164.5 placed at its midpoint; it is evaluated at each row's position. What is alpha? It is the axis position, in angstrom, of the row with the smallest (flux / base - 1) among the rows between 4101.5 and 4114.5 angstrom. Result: 4108.0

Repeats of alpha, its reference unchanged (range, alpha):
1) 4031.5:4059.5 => 4052.0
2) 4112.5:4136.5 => 4122.0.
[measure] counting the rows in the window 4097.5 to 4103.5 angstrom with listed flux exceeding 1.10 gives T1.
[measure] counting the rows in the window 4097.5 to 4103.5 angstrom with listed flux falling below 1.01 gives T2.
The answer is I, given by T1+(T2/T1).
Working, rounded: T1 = 1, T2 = 5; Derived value 6.00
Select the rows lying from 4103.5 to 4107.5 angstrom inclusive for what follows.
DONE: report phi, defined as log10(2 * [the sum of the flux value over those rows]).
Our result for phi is 0.87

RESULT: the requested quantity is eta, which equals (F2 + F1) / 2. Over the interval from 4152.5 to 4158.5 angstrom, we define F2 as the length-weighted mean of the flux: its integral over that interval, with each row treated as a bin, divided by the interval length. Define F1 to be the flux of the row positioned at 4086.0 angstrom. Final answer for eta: 1.18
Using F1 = 1.292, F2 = 1.06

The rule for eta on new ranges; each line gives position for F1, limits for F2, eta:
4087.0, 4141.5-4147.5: 1.22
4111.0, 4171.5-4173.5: 1.06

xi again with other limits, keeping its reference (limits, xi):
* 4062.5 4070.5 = 4065.0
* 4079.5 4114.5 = 4108.0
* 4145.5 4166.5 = 4164.0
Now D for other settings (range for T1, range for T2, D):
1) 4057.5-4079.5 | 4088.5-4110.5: 1.09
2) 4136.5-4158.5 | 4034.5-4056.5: 0.98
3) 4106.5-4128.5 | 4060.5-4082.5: 1.01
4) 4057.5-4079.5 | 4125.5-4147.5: 0.97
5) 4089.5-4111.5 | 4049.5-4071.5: 0.91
